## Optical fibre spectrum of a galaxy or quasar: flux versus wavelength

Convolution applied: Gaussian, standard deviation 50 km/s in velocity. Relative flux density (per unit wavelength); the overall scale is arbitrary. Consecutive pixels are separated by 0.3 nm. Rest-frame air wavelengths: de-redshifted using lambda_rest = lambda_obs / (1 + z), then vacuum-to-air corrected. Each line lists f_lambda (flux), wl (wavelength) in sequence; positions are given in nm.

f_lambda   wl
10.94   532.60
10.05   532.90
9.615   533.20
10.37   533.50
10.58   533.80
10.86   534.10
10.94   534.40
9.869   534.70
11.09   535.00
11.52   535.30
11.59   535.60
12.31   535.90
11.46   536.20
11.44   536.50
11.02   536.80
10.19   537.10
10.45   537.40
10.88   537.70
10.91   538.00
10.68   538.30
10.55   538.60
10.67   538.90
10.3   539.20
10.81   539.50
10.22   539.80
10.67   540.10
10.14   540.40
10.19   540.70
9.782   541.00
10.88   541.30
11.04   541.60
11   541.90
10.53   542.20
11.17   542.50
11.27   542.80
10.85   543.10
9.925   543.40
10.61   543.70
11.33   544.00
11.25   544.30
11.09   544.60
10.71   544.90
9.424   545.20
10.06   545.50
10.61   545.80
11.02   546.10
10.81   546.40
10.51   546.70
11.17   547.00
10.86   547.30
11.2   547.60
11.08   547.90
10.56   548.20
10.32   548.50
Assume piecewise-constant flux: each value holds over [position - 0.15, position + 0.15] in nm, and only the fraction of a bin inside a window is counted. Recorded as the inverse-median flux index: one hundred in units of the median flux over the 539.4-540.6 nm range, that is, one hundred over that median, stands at 9.6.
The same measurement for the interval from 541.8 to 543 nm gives 9.0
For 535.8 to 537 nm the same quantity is 8.7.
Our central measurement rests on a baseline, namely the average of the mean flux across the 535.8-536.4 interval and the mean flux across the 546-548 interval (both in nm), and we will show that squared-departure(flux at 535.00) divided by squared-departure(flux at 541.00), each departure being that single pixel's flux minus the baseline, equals 0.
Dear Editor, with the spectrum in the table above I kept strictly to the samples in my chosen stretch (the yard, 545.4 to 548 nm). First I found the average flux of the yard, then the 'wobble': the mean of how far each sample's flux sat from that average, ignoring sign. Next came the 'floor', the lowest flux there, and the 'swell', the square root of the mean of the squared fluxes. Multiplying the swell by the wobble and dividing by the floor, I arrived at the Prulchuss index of 0.30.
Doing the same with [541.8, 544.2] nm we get 0.39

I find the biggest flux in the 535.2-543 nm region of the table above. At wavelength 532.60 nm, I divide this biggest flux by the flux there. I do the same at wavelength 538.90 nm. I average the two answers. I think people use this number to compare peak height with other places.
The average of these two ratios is 1.139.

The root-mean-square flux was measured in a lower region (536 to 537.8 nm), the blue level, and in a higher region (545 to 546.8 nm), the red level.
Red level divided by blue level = 0.95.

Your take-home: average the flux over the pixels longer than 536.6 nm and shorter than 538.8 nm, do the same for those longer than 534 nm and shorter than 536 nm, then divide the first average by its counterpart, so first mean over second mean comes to 0.96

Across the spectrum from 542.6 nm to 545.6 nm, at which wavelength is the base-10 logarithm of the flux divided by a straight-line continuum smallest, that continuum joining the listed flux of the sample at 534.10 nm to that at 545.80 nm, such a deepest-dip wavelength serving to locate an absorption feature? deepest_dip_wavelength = 545.20 nm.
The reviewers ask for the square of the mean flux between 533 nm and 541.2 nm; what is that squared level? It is 115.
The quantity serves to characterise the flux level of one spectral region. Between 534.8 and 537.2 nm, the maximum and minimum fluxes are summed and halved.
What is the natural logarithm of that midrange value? 2.42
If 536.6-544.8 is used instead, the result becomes 2.36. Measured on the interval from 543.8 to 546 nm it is 2.34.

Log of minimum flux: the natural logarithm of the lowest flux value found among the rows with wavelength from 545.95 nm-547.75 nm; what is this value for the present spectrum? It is 2.35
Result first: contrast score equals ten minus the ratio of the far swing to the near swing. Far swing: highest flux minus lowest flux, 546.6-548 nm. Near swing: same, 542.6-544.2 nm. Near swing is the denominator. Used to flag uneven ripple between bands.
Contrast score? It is 9.5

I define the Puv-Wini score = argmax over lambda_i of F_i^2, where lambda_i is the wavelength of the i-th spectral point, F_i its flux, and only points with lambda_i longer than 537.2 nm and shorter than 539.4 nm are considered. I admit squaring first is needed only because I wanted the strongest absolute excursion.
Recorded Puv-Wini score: 538.00 nm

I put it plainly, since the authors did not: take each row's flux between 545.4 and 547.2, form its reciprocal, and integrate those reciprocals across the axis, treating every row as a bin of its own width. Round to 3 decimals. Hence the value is 0.168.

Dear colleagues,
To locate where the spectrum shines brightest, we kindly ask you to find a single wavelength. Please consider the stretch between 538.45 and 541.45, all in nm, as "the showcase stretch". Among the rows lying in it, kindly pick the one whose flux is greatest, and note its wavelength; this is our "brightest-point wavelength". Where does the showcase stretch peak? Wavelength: 541.30 nm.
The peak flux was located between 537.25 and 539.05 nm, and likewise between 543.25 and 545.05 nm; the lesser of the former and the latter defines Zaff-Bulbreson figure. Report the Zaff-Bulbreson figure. 10.9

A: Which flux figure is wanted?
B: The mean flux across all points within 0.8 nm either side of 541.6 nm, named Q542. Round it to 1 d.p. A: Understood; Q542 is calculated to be 10.6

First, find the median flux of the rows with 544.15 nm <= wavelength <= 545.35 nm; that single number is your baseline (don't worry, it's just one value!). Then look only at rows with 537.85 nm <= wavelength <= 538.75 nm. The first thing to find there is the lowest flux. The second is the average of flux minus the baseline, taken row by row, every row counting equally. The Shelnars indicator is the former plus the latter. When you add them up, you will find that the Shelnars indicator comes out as 10.4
